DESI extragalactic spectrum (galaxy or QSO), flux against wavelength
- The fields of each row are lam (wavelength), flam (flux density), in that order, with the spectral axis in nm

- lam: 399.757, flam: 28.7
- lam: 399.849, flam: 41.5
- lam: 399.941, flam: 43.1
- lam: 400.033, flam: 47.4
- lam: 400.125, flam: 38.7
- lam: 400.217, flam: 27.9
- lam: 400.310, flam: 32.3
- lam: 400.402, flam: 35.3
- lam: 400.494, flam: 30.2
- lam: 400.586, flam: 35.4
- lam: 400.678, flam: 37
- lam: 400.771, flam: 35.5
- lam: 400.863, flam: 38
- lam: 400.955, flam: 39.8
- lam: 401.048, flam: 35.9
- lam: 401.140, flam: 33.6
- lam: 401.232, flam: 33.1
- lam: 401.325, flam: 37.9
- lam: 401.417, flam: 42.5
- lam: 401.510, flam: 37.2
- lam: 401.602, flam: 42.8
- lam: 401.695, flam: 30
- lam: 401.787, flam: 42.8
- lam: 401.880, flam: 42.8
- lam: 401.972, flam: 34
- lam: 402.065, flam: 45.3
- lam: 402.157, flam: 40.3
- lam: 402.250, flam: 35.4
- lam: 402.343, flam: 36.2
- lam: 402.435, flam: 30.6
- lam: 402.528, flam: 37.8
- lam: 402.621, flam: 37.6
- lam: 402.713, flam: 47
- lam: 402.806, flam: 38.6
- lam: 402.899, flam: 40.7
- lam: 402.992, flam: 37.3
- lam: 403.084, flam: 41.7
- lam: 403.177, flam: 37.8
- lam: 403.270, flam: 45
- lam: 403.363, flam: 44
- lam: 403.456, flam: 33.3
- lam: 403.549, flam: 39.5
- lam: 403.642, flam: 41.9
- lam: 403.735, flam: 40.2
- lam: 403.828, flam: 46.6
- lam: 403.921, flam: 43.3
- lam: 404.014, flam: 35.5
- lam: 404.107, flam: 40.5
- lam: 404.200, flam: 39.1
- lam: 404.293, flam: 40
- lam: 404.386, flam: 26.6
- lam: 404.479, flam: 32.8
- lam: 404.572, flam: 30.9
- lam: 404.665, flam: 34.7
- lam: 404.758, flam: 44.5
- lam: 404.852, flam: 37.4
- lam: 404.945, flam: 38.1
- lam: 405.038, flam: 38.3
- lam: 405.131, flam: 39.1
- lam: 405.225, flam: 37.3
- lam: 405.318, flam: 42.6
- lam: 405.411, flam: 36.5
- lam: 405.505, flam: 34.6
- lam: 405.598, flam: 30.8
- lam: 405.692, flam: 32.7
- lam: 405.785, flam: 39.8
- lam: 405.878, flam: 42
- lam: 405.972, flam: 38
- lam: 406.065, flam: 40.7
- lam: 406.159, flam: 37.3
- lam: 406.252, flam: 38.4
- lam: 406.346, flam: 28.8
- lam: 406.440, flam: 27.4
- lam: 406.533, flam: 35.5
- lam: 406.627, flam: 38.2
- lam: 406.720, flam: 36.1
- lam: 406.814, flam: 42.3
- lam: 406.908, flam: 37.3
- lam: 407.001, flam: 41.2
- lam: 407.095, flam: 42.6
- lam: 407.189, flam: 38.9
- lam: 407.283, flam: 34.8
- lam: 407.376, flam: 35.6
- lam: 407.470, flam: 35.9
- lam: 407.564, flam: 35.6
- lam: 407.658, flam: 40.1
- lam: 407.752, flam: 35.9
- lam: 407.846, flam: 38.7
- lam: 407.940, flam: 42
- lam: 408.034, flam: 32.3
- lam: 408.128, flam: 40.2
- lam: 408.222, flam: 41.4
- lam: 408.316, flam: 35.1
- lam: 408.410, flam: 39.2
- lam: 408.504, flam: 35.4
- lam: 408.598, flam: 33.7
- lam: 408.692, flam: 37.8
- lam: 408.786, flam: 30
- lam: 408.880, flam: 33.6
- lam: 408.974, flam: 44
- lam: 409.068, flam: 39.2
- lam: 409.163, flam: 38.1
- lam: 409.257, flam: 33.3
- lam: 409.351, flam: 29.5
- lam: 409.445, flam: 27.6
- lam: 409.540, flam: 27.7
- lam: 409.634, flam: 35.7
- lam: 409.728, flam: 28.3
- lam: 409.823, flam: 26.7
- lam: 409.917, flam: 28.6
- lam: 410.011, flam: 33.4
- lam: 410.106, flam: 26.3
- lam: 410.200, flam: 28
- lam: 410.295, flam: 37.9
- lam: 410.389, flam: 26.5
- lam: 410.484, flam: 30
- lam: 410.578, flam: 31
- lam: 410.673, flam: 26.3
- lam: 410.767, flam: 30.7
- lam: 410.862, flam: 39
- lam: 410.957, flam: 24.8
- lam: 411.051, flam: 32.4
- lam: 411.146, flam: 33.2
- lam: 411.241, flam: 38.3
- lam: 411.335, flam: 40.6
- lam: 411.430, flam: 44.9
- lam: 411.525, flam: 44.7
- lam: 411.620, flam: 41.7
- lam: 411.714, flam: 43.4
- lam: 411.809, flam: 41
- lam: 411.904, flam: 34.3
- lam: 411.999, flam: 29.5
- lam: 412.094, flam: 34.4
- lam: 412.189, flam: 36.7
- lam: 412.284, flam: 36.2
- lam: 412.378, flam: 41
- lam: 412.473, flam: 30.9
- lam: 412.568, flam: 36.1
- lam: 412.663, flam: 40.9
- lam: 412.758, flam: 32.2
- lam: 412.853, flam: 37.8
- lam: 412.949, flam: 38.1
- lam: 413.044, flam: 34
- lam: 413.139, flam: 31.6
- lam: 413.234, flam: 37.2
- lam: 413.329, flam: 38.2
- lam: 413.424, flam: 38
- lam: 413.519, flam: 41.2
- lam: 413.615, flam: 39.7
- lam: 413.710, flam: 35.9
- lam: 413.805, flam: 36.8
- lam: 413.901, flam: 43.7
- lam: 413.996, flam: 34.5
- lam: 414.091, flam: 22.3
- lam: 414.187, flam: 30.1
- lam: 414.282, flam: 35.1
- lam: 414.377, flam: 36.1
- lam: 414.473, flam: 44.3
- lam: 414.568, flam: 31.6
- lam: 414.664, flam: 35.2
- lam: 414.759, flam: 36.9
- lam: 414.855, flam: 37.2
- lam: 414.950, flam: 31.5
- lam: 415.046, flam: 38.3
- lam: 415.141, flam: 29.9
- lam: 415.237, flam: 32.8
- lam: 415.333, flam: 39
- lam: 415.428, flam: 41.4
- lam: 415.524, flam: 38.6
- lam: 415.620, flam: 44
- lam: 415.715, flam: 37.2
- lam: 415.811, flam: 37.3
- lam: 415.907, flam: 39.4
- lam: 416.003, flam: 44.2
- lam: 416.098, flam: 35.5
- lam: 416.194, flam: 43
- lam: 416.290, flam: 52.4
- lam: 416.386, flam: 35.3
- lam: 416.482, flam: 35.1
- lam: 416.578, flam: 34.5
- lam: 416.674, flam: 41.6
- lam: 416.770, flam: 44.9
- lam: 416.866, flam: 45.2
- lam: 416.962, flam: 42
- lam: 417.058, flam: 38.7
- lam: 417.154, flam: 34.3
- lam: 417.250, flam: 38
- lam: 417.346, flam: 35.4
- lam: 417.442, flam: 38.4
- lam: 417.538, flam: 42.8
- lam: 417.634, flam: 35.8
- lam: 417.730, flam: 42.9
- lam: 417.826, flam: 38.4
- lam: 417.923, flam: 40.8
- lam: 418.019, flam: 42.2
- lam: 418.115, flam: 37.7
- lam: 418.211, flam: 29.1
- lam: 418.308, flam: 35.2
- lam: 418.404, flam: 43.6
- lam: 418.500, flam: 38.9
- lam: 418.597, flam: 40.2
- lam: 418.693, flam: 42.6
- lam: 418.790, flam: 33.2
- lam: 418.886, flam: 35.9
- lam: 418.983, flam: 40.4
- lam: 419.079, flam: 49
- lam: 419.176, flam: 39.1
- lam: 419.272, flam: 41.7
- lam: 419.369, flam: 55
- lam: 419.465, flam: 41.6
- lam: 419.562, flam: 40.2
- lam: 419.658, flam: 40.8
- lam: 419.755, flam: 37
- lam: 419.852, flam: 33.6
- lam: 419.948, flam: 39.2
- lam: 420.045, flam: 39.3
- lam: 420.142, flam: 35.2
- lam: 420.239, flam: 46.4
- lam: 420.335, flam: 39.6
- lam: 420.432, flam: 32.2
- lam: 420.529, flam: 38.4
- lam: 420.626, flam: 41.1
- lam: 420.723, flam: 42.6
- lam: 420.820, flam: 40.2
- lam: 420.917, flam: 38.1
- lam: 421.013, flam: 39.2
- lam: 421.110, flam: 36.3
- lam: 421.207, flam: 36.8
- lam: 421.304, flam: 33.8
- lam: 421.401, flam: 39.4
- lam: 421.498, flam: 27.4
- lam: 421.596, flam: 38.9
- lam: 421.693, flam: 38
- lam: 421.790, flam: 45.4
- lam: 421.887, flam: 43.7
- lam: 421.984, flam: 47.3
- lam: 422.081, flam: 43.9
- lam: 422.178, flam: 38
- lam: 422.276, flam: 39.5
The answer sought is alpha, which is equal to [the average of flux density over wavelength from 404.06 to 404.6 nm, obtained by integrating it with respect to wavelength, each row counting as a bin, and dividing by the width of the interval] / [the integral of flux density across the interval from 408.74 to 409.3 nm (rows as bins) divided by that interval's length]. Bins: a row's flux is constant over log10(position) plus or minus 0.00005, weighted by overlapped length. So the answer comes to 0.97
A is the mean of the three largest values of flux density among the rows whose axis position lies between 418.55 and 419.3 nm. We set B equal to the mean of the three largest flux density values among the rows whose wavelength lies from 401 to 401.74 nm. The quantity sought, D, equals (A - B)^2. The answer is 11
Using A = 44.4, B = 41.1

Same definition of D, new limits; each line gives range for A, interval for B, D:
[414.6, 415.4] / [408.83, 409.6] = 5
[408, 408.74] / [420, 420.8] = 10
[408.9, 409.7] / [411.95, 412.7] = 1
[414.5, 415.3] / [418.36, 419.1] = 58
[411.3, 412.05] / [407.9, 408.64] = 10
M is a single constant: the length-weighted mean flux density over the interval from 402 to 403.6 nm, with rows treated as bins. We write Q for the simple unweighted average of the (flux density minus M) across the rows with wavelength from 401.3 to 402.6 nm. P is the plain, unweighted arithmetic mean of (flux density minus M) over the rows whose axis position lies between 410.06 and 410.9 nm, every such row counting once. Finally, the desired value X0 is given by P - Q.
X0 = -8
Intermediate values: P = -8.6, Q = -1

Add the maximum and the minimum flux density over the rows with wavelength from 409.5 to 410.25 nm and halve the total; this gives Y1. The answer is 31.0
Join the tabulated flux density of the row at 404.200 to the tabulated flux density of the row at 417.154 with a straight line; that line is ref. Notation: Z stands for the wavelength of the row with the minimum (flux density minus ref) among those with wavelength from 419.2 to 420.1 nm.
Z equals 419.852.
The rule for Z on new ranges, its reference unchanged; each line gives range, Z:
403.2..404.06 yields 403.456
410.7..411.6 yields 410.957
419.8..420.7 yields 420.432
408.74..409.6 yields 409.445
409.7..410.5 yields 410.106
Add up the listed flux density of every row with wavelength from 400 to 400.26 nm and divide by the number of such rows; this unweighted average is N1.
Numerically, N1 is 38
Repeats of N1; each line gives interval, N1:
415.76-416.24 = 40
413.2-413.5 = 38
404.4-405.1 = 37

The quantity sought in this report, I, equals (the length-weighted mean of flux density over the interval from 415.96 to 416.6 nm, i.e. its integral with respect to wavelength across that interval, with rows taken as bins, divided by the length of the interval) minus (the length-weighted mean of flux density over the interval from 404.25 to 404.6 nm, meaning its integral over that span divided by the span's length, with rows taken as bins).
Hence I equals 8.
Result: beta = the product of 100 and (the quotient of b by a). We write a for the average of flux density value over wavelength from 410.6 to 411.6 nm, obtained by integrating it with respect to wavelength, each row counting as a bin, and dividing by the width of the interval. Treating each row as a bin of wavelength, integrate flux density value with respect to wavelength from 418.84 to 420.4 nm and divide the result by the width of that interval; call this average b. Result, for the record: 115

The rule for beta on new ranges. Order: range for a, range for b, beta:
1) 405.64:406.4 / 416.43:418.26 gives 105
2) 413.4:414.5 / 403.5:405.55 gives 105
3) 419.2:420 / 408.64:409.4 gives 87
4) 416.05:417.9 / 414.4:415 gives 91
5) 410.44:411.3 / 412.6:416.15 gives 115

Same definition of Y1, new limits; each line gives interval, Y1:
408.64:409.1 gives 37.0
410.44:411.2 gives 31.9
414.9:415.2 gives 34.1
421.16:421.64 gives 33.4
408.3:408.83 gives 34.6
